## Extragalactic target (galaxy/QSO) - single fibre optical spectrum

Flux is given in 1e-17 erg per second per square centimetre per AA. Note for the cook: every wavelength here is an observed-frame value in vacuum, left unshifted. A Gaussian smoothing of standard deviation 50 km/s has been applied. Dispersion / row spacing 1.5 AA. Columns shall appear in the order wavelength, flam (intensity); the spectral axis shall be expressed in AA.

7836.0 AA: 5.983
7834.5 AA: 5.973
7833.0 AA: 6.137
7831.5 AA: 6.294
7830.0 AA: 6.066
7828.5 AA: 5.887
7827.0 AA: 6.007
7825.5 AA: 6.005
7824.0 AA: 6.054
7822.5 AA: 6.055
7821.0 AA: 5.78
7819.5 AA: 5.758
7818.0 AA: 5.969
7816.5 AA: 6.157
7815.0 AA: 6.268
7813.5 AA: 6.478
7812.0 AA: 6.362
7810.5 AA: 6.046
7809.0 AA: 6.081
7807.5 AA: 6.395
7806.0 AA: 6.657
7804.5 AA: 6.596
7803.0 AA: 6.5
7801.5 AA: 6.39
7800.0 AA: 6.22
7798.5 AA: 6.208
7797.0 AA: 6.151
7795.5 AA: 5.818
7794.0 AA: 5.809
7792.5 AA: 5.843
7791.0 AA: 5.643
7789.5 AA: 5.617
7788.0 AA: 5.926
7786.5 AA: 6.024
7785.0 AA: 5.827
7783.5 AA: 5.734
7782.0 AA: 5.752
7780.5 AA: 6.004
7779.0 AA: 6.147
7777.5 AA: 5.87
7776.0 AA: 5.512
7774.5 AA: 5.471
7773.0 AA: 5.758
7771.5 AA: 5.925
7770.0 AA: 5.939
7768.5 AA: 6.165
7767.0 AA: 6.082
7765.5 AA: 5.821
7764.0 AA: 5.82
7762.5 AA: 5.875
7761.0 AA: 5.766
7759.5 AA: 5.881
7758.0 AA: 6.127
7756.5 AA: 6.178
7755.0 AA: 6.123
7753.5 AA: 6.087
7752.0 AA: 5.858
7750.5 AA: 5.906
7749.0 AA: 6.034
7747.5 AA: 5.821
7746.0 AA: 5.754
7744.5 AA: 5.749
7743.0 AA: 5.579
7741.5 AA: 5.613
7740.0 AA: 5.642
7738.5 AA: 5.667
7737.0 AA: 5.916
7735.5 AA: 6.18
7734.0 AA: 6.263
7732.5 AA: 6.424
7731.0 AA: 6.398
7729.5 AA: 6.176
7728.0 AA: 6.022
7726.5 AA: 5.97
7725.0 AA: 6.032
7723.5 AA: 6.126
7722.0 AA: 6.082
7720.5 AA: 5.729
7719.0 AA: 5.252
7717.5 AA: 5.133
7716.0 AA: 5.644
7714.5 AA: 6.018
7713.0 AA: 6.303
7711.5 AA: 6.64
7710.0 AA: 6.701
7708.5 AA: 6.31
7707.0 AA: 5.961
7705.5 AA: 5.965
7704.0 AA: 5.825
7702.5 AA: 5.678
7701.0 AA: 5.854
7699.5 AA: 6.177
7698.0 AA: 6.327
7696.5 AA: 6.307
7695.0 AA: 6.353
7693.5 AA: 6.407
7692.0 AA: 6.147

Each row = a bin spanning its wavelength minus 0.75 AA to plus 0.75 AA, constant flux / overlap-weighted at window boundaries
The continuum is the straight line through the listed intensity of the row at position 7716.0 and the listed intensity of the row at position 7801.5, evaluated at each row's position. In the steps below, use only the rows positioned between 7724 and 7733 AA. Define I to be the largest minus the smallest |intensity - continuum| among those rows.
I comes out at 0.40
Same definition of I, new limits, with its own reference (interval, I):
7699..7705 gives 0.53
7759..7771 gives 0.26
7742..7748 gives 0.20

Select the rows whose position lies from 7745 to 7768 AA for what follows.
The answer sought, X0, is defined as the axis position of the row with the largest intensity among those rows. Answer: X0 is 7756.5 AA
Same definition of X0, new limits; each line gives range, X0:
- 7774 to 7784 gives 7779.0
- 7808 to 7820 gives 7813.5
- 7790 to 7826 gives 7806.0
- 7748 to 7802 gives 7801.5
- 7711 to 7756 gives 7711.5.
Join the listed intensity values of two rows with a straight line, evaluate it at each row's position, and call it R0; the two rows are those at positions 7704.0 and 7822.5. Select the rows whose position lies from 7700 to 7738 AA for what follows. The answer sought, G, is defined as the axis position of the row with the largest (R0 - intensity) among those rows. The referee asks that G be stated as 7717.5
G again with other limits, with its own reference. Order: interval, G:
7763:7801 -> 7774.5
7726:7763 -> 7743.0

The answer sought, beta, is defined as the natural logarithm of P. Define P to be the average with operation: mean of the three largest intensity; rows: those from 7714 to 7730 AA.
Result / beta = 1.81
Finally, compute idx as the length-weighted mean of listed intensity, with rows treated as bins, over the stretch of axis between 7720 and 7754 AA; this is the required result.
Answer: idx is 5.96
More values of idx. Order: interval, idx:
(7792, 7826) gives 6.16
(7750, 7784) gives 5.91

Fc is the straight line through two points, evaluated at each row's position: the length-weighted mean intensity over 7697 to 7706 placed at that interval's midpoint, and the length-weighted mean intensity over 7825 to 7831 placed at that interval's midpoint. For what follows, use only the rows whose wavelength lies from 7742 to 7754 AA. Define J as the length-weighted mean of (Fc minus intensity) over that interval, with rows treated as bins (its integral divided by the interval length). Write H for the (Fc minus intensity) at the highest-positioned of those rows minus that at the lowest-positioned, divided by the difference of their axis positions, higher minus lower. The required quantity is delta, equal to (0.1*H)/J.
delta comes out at -0.03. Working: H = -0.05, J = 0.15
